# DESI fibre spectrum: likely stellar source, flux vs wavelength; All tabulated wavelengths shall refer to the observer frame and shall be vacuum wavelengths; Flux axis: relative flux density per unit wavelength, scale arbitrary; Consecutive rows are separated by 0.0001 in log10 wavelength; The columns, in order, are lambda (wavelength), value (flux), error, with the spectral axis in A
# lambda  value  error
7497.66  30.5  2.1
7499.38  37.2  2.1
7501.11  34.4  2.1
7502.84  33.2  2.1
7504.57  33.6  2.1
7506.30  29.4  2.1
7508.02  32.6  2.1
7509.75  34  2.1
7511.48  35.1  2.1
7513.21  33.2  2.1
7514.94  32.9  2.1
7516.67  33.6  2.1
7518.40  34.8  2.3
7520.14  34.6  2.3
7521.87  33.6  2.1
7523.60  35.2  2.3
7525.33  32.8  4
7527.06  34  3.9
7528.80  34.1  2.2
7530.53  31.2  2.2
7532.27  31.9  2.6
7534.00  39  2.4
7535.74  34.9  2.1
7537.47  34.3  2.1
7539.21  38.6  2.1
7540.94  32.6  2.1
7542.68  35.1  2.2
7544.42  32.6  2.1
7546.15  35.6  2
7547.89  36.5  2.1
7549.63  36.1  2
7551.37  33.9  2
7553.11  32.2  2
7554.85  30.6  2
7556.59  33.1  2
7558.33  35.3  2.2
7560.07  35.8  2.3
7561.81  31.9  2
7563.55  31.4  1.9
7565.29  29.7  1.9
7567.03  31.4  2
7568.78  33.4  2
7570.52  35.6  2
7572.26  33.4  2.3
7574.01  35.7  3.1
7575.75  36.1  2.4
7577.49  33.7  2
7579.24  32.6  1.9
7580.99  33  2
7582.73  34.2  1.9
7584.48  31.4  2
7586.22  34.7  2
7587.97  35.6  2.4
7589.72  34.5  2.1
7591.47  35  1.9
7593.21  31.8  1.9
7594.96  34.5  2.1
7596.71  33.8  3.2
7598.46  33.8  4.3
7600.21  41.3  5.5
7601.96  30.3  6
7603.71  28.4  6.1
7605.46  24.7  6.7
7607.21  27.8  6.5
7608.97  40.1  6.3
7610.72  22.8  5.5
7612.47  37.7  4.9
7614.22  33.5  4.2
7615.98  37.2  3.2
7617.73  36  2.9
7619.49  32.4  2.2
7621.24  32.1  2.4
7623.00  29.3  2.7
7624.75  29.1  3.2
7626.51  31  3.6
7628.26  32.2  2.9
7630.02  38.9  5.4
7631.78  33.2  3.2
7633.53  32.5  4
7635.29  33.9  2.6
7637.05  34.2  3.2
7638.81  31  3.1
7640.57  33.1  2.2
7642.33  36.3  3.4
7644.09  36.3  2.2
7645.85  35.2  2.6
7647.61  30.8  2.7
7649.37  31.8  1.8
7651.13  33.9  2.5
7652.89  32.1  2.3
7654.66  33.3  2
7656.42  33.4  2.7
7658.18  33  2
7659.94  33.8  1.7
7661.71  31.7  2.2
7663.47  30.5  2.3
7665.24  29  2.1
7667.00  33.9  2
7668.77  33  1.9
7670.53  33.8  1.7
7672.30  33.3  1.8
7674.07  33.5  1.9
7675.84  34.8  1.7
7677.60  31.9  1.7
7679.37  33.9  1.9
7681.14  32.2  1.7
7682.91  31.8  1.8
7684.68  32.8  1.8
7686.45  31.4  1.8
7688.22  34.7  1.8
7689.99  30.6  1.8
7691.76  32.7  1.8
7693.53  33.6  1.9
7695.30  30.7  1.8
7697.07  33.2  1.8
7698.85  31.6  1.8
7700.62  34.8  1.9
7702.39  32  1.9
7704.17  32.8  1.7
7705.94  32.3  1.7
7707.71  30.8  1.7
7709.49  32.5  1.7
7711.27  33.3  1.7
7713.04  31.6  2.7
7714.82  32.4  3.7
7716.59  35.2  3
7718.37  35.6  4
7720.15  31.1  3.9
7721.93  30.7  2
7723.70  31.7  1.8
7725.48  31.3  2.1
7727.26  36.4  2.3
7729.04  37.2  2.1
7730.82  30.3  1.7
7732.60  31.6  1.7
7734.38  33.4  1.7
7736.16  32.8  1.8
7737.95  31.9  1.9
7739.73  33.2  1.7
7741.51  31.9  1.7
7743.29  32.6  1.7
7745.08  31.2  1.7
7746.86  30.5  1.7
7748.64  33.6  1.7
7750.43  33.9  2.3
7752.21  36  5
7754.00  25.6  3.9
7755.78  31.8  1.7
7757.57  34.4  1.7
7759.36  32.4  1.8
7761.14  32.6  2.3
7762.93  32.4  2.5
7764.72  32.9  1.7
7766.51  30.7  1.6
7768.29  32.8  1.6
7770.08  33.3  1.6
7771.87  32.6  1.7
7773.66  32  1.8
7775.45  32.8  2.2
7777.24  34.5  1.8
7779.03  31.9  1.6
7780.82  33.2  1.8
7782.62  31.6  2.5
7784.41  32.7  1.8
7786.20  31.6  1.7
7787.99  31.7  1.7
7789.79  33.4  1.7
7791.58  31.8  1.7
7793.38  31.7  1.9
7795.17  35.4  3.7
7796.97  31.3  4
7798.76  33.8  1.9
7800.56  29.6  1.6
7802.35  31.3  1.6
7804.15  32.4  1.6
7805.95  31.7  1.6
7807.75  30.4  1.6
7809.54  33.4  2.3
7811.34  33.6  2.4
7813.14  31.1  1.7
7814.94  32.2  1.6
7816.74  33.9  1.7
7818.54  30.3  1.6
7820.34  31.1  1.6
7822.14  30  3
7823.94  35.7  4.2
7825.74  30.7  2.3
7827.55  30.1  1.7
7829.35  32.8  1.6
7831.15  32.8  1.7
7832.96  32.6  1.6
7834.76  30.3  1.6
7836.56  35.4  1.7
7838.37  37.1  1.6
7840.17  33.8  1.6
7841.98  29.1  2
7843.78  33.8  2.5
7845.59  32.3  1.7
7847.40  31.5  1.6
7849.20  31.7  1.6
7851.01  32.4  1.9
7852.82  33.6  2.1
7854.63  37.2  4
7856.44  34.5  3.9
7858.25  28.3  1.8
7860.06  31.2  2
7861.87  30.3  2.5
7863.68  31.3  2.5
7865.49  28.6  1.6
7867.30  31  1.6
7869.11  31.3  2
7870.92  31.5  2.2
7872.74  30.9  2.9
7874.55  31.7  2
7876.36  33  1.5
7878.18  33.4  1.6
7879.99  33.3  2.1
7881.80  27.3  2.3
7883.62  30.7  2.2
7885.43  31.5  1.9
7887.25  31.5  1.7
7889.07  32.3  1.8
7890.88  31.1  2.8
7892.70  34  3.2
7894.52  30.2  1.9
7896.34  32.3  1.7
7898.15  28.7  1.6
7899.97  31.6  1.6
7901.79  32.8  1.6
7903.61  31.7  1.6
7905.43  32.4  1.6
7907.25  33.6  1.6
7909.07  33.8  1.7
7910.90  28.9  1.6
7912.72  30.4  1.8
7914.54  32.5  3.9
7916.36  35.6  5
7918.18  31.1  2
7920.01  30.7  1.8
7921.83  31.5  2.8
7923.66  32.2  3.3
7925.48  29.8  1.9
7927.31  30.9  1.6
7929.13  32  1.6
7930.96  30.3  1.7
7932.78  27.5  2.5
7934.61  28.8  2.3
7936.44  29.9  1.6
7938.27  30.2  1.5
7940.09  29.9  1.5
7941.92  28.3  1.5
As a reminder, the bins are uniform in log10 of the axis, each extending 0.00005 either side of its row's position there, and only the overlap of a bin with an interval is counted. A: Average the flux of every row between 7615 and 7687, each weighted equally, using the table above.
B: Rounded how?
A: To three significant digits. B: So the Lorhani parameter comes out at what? 33.0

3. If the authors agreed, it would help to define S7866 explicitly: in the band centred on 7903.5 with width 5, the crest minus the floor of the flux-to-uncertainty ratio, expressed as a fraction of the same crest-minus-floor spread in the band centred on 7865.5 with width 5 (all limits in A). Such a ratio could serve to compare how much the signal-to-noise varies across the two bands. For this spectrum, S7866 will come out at 0.1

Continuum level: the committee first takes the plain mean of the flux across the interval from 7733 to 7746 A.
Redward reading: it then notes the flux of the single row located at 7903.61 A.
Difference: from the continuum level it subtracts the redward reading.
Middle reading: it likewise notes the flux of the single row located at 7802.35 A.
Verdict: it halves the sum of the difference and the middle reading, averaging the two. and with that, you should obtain 16.0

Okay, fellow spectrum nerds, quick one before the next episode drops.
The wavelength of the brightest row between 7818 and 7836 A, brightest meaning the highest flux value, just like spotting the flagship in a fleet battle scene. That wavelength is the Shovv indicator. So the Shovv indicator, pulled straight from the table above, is 7823.94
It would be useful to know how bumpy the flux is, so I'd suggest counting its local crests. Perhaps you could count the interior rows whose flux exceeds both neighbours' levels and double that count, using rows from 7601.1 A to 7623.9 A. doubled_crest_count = 6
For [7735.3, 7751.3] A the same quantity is 4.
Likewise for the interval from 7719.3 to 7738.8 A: 6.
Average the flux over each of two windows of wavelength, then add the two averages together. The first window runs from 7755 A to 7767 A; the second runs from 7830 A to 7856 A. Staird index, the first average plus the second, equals 65.6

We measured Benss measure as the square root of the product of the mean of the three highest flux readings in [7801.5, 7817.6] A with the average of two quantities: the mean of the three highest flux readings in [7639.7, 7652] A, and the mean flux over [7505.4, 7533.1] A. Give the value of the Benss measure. 34.1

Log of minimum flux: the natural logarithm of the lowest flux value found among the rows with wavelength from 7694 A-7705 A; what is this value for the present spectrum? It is 3.42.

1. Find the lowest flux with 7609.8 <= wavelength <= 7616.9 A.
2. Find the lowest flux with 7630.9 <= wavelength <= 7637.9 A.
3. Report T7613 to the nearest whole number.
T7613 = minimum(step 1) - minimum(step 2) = -10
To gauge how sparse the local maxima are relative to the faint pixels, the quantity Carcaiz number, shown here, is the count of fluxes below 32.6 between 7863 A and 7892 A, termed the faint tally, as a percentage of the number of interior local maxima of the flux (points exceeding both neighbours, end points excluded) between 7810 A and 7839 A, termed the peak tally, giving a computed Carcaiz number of 433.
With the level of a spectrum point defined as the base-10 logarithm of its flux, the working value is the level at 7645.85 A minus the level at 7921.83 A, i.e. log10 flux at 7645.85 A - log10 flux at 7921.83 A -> 0.05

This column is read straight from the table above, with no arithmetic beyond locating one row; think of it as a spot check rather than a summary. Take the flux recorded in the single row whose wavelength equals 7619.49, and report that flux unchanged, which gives 32.4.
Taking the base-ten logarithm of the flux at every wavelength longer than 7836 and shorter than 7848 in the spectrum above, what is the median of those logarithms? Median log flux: 1.529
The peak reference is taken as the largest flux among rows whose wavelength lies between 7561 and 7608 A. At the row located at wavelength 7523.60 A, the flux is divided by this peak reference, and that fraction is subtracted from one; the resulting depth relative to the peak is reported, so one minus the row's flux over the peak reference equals 0.148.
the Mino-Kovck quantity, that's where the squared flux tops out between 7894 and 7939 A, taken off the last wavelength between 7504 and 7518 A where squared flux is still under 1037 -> -410.1 A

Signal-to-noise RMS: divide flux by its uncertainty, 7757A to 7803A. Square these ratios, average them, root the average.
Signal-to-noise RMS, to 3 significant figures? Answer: 17.7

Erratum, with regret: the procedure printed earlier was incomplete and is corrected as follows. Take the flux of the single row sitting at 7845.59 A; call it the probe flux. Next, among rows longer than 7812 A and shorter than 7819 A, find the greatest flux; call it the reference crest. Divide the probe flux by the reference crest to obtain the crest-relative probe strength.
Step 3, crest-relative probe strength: 0.95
